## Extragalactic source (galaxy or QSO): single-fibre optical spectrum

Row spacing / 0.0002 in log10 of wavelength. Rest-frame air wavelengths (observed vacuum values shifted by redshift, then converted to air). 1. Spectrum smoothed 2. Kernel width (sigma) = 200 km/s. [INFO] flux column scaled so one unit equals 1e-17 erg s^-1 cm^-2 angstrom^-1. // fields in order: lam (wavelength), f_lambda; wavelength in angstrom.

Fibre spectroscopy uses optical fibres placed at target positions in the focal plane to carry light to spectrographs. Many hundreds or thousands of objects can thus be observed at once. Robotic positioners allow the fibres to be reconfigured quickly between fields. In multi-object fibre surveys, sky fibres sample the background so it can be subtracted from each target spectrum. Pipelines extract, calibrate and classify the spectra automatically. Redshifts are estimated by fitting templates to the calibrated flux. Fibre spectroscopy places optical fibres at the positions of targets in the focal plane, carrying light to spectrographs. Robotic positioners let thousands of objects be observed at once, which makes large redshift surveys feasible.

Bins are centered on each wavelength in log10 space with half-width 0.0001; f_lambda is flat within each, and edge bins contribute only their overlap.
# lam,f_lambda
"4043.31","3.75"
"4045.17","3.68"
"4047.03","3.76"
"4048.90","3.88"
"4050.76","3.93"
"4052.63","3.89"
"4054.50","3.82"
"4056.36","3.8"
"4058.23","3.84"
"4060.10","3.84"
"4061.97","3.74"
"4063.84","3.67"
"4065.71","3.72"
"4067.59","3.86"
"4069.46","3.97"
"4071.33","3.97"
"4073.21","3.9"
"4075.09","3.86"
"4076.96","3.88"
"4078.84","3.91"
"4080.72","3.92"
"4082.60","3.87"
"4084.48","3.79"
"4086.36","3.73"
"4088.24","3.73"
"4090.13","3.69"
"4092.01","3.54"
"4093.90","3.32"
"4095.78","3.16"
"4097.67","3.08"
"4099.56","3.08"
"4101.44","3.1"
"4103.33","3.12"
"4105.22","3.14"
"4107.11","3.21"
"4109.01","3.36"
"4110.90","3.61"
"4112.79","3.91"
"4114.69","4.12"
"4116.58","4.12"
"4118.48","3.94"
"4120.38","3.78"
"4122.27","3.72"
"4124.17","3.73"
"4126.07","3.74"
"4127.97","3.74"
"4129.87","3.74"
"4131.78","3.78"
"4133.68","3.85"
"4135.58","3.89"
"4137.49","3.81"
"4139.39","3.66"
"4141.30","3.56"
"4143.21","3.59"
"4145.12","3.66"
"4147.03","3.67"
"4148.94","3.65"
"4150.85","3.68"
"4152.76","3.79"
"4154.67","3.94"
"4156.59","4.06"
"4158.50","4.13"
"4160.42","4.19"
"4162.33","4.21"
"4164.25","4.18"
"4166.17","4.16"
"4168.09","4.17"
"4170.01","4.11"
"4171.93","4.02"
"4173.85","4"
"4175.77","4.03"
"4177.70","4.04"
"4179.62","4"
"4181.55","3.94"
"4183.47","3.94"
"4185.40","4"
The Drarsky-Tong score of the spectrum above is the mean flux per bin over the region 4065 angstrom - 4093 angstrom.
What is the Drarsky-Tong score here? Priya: 3.82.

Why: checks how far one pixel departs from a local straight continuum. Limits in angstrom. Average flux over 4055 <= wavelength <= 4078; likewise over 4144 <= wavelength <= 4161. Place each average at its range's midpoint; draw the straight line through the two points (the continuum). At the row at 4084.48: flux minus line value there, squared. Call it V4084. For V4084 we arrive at 0.00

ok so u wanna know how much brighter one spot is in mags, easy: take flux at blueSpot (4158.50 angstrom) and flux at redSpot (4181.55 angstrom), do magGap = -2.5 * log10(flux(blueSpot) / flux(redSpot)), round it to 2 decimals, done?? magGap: -0.05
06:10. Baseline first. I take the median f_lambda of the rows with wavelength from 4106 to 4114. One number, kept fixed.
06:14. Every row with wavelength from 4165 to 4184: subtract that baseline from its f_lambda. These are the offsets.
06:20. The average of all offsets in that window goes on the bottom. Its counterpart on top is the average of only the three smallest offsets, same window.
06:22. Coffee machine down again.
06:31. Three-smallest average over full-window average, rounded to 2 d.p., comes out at 0.85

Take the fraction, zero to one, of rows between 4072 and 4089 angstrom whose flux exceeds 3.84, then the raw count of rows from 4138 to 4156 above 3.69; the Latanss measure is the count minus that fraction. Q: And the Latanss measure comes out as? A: 1.3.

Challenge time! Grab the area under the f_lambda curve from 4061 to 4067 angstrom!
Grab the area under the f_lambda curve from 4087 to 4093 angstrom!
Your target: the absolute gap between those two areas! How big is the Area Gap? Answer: 0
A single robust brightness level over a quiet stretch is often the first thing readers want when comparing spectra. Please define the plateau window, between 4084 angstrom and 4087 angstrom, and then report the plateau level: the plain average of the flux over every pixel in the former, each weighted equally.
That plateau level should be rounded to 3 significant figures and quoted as 3.76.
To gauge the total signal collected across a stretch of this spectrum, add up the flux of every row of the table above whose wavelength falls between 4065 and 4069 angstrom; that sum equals 7.58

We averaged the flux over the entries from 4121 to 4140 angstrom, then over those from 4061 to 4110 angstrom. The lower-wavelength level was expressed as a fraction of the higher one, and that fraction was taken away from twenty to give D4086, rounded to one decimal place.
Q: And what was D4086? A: 19.0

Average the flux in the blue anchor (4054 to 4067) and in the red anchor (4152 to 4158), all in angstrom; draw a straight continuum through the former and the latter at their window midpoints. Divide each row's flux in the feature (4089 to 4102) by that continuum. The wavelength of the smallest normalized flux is 4099.56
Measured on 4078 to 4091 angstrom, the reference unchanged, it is 4090.13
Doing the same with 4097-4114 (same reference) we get 4099.56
